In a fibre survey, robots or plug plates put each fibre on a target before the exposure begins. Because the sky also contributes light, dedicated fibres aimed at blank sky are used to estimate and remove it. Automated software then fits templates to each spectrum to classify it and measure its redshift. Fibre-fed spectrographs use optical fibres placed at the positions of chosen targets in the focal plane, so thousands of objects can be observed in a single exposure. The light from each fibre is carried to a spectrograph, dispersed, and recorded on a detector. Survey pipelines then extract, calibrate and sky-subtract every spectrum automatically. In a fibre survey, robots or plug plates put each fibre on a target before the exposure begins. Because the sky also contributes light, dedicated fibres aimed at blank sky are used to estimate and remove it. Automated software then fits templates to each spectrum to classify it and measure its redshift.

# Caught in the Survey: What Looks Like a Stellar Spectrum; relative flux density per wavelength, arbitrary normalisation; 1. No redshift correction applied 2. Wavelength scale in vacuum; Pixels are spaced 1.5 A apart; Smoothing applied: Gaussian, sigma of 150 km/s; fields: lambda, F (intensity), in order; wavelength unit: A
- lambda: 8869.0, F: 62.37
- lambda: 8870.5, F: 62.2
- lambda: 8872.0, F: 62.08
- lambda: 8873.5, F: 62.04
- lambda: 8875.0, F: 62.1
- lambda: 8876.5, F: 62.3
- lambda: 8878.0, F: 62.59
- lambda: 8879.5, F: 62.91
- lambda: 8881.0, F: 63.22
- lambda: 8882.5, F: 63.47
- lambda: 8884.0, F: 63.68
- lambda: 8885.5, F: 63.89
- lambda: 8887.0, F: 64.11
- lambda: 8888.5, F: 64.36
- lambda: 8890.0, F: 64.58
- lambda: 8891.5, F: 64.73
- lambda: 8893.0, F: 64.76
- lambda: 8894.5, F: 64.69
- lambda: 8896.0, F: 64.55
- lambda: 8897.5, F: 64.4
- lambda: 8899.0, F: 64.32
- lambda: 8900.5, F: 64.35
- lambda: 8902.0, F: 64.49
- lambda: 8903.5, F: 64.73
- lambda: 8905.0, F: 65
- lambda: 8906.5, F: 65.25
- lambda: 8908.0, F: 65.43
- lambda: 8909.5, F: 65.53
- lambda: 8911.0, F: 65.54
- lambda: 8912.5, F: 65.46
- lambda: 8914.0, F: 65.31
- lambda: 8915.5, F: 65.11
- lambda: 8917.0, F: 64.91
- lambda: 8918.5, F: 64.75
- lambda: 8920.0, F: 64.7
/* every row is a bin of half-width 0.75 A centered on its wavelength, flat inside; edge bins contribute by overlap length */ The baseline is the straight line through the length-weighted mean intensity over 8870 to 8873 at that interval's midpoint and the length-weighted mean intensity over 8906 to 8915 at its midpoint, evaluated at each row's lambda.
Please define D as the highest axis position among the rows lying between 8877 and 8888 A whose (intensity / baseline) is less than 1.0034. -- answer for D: 8879.5 A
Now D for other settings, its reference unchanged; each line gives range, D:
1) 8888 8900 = 8899.0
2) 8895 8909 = 8906.5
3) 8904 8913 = 8912.5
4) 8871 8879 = 8878.0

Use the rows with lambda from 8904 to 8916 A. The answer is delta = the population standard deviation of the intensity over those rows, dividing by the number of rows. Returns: 0.185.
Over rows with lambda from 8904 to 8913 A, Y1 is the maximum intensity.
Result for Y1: 65.54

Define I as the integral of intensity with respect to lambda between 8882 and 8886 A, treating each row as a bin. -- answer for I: 255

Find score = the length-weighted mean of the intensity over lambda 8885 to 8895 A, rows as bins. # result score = 64.5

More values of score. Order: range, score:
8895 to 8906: 64.6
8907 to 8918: 65.3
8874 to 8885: 62.9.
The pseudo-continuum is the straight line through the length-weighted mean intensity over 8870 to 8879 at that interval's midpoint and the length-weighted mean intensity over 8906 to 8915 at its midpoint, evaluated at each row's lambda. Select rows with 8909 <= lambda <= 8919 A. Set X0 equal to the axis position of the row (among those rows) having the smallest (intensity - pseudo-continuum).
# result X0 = 8918.5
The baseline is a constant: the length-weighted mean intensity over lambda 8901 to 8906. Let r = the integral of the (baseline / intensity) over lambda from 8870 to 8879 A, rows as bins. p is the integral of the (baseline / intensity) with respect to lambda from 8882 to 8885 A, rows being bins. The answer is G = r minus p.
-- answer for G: 6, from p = 3.1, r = 9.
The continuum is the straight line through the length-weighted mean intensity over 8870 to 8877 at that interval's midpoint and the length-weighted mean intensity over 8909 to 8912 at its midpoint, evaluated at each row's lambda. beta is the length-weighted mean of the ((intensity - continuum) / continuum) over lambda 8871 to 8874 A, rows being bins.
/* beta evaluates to 0.000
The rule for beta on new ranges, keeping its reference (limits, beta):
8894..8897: 0.007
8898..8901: -0.003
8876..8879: 0.000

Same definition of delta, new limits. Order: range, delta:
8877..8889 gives 0.564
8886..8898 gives 0.207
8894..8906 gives 0.215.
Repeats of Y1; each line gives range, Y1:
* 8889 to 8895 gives 64.76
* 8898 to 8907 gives 65.25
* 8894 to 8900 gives 64.69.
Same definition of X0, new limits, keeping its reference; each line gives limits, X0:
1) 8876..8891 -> 8876.5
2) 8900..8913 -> 8900.5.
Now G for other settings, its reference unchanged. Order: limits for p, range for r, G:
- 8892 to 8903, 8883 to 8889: -5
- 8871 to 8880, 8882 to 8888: -3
